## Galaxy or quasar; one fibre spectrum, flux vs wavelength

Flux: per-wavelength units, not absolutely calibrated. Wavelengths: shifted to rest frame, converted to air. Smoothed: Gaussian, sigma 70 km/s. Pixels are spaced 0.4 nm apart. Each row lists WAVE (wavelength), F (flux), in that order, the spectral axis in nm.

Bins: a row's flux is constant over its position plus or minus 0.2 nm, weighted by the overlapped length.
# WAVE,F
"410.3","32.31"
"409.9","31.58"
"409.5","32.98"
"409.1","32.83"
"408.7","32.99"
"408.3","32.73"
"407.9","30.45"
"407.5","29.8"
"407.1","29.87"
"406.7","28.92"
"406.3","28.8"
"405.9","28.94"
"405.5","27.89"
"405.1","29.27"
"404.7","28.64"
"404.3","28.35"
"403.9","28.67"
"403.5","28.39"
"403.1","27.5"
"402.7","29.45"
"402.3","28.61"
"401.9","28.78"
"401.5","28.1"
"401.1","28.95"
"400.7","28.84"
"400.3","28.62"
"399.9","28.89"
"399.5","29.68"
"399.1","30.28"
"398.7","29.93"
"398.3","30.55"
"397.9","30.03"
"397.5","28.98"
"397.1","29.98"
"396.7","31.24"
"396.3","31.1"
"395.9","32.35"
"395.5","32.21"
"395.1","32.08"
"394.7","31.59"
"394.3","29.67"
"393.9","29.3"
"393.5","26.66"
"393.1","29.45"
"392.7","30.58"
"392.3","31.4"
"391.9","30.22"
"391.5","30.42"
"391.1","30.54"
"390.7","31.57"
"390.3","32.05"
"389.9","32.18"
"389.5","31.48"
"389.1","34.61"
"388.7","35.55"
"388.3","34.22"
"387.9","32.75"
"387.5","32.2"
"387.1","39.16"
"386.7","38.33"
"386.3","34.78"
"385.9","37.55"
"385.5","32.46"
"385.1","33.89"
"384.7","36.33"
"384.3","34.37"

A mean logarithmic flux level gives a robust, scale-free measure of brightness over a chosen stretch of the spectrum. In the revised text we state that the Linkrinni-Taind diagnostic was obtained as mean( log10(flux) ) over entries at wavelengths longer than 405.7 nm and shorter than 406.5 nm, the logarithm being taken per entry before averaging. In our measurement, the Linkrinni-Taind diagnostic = 1.46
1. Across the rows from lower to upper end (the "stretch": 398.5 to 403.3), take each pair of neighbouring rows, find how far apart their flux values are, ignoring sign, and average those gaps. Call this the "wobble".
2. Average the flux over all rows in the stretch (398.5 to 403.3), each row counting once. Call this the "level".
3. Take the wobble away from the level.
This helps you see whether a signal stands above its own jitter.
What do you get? 28.3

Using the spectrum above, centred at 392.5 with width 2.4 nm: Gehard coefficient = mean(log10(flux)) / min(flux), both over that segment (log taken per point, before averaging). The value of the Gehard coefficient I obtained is 0.0553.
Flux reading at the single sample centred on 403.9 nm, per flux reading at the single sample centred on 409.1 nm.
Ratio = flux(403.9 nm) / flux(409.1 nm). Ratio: 0.87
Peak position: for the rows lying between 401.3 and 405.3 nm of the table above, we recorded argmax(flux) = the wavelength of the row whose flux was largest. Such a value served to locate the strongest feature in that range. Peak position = 402.7 nm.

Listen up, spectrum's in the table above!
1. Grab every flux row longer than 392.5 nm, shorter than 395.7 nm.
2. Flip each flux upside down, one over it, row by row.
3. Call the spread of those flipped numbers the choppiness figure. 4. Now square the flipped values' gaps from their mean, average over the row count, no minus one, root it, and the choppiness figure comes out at 0.0020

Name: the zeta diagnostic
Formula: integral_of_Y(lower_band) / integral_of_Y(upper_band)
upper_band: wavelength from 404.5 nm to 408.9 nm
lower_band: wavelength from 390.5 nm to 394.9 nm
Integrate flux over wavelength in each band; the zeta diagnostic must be 1.009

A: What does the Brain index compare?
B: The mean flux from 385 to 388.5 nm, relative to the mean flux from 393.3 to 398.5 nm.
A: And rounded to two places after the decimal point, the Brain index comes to 1.15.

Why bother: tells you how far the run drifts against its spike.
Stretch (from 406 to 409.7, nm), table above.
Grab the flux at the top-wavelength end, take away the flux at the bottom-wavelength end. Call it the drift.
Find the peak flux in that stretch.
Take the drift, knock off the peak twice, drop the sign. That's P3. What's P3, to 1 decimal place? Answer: 61.8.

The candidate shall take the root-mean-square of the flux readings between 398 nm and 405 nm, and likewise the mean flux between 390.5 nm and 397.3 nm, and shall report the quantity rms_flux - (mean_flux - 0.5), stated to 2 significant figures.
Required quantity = -1.1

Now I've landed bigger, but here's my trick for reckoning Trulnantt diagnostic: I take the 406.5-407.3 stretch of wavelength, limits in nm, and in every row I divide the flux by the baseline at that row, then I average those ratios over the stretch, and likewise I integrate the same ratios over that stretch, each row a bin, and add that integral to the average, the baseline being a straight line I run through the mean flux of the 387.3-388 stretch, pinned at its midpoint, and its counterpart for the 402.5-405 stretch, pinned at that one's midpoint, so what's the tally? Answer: 1.9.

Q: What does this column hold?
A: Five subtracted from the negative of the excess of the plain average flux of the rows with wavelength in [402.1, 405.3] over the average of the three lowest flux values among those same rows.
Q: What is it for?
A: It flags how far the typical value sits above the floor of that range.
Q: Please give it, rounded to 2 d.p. -5.53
